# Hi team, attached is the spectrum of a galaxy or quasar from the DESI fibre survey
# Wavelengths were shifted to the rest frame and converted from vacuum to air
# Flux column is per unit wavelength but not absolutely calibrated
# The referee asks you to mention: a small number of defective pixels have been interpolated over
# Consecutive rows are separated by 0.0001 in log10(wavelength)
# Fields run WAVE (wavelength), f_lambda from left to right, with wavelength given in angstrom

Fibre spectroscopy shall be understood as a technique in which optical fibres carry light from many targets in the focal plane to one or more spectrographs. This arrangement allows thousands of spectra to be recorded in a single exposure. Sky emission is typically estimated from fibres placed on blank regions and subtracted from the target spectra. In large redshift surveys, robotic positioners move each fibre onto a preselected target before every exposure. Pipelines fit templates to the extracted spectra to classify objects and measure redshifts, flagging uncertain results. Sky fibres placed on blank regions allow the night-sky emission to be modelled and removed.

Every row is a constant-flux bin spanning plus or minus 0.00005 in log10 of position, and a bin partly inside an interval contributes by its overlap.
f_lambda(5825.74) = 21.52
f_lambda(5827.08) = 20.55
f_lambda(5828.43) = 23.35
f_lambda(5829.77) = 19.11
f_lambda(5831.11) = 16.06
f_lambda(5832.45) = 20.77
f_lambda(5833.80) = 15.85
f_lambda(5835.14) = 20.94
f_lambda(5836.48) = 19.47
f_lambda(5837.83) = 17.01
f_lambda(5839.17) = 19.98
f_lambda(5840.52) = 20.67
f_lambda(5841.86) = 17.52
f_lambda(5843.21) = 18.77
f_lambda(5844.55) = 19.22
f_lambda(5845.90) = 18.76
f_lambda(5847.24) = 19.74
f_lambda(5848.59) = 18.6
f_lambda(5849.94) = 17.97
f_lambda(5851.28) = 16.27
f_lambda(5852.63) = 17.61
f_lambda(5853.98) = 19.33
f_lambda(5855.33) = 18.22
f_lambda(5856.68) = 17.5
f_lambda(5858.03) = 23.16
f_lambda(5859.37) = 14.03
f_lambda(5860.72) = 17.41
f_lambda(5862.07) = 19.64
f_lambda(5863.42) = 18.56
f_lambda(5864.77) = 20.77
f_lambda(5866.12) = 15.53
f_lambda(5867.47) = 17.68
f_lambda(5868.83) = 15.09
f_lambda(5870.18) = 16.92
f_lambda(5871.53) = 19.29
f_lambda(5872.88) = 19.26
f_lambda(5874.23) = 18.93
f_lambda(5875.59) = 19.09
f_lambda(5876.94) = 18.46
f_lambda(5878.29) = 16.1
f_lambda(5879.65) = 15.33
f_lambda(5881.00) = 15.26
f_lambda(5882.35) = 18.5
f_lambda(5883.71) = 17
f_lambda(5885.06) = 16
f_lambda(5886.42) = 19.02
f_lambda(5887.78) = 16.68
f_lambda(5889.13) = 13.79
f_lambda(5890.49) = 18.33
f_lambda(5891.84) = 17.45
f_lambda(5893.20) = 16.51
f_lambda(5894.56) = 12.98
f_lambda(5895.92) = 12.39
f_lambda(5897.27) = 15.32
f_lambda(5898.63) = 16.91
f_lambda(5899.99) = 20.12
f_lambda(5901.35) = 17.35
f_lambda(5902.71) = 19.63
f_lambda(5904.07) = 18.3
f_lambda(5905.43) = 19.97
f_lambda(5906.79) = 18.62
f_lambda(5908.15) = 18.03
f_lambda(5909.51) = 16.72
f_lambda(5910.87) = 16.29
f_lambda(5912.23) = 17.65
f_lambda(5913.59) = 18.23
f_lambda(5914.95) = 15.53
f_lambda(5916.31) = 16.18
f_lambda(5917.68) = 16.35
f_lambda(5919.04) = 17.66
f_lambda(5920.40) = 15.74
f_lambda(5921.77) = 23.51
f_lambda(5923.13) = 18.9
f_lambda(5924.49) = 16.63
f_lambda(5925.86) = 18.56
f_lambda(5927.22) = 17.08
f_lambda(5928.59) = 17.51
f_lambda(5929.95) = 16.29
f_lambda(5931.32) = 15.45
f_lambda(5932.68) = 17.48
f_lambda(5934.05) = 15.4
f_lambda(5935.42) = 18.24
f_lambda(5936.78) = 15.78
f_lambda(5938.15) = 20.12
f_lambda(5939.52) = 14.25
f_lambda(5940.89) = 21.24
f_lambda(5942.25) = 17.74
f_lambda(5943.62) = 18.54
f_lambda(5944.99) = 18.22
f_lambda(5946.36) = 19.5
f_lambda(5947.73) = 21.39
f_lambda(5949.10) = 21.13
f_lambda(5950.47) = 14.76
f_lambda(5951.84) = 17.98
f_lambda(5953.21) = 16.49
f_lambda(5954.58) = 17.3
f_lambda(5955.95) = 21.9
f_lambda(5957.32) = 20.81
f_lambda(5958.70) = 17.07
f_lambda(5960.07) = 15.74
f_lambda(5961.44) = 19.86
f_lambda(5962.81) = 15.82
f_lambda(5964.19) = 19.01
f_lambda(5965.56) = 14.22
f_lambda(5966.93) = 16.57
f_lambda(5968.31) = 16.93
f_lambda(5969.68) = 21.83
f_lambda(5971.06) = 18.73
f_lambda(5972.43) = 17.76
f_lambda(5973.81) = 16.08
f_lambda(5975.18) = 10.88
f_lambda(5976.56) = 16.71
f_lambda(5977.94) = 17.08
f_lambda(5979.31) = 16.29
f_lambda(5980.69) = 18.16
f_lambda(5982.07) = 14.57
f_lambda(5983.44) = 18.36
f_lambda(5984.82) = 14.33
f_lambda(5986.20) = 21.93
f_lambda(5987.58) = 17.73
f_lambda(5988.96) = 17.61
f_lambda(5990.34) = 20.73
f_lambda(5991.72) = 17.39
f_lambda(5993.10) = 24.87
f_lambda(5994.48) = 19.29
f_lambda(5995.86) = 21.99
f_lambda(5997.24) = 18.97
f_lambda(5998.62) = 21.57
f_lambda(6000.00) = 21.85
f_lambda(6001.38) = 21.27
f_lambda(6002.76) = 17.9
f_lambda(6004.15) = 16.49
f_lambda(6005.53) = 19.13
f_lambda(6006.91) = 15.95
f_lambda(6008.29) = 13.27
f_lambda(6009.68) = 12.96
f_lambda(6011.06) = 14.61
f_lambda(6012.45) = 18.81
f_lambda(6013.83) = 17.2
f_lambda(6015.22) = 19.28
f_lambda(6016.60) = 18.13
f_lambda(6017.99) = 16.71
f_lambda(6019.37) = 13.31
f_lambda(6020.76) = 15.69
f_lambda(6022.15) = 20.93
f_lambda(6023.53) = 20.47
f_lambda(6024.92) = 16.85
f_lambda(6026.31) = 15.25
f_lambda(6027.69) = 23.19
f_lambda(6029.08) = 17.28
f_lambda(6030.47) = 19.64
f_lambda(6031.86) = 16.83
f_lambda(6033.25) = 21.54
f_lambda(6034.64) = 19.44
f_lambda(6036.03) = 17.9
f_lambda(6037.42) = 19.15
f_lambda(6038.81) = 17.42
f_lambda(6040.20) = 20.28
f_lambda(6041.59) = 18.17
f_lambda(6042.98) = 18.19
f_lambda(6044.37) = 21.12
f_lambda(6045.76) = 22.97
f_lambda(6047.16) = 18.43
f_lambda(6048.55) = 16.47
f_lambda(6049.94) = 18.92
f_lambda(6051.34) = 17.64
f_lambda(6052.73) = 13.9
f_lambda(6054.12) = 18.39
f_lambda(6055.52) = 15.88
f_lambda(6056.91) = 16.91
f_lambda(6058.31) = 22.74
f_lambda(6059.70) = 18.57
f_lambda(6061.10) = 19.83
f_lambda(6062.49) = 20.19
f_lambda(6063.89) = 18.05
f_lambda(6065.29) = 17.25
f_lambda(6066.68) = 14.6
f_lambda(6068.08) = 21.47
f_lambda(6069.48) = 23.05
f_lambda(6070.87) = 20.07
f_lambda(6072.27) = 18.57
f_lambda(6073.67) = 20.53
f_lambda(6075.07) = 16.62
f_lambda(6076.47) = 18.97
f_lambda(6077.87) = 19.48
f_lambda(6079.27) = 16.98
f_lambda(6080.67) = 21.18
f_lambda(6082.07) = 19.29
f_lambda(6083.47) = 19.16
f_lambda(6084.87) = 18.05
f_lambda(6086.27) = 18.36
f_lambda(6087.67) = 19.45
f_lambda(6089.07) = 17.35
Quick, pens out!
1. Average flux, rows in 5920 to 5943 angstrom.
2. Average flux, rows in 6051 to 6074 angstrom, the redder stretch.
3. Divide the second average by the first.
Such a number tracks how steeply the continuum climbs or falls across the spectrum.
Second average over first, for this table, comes 1.06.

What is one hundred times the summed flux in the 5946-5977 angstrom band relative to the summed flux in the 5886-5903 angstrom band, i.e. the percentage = 189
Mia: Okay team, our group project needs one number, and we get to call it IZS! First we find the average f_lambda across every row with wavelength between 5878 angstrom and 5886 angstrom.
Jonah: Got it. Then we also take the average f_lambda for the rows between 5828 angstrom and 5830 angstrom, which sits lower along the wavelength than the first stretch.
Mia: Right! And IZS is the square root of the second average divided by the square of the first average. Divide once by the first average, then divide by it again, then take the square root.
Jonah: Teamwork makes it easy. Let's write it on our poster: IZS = 0.282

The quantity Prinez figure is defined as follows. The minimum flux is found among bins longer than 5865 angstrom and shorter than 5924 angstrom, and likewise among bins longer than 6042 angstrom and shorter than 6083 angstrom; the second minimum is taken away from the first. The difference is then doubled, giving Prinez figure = -3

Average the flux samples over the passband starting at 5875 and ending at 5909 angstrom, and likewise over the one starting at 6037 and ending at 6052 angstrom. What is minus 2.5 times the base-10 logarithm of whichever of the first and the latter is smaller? -3.08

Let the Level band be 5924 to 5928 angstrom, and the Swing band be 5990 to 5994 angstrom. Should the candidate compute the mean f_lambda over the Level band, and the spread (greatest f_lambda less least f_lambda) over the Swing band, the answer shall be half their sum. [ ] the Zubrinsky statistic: 12.5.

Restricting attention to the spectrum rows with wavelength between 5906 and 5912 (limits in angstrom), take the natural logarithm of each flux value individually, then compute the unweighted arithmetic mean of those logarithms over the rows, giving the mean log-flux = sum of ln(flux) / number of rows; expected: 2.86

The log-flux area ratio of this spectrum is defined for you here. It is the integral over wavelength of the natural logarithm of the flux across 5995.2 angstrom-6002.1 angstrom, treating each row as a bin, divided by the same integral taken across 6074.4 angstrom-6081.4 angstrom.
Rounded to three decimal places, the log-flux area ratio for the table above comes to 1.030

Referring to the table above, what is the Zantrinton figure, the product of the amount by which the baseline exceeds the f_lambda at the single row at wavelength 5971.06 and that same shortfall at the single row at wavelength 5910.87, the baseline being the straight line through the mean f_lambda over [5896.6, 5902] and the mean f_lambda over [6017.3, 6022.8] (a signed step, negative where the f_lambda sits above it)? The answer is -1.9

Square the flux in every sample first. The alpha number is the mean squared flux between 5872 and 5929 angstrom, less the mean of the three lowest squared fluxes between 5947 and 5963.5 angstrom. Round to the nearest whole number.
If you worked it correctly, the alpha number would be 66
